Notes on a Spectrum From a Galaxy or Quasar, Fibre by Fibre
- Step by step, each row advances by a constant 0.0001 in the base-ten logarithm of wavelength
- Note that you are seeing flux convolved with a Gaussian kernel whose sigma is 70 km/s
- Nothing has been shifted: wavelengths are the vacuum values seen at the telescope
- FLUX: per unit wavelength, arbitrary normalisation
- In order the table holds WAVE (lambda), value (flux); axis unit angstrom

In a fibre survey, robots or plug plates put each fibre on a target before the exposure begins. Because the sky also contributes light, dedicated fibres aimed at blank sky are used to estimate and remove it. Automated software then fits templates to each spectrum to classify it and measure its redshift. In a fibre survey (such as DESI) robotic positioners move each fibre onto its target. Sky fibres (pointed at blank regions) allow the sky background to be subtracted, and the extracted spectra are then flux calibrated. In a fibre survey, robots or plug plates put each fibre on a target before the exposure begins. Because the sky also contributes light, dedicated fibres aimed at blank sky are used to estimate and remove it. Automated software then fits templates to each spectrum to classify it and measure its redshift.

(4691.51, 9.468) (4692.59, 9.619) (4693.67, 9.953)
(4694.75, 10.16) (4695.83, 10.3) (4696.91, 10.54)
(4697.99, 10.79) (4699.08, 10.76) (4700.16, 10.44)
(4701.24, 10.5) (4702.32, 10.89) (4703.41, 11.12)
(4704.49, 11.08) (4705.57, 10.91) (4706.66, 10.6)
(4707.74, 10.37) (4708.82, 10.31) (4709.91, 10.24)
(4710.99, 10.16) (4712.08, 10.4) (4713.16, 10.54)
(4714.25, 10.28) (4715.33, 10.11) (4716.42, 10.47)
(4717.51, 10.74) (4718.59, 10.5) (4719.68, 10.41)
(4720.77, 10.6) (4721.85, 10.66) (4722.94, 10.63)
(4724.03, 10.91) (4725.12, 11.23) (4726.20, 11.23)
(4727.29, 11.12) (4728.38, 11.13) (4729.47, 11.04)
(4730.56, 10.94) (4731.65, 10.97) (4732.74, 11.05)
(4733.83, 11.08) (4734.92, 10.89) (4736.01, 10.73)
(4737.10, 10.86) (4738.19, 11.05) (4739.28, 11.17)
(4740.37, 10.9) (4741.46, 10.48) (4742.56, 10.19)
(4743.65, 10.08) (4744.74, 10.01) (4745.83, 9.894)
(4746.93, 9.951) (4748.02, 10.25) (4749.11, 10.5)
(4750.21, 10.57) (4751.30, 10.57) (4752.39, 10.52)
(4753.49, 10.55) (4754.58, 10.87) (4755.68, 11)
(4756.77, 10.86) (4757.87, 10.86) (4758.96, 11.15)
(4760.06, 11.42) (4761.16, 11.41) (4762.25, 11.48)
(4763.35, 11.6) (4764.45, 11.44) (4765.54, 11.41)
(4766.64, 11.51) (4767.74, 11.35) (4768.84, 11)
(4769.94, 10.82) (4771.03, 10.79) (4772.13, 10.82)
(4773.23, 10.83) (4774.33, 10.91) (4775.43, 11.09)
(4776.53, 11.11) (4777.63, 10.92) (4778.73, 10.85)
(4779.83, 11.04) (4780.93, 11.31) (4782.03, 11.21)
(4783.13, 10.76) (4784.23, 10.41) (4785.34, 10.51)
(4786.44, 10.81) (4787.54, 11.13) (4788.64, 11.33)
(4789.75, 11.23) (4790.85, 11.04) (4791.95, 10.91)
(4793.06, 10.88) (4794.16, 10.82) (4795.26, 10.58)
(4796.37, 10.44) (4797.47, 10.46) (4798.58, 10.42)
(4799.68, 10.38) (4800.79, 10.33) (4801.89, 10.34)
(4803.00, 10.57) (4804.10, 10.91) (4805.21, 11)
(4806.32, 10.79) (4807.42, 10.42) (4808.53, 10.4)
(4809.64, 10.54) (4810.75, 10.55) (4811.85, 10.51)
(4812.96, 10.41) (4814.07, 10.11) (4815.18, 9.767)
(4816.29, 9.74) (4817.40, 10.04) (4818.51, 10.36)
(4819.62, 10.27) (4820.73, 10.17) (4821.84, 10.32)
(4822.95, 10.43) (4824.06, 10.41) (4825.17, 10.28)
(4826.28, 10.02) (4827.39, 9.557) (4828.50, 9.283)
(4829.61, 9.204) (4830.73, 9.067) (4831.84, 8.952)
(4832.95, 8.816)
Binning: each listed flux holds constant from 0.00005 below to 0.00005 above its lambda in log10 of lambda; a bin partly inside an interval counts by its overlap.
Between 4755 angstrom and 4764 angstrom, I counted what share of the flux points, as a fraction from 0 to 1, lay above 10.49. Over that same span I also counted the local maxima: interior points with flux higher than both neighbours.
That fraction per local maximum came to 1.0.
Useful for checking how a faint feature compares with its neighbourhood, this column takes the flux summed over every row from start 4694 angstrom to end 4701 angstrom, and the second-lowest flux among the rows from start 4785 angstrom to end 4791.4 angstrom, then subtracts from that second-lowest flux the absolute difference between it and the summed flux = -41.4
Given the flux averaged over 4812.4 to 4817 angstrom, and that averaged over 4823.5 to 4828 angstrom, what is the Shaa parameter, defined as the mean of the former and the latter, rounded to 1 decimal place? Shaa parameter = 10.0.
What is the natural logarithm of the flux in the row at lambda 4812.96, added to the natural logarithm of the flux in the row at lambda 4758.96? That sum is 4.75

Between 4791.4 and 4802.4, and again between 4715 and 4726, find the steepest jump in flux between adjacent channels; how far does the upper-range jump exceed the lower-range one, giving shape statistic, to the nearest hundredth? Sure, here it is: -0.12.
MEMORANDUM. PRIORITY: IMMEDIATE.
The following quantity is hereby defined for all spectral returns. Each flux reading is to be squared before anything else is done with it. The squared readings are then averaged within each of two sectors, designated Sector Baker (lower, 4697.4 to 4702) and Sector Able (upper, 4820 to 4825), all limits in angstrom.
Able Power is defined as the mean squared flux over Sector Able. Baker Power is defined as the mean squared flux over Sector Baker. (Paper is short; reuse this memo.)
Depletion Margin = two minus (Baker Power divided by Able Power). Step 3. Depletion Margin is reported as 0.94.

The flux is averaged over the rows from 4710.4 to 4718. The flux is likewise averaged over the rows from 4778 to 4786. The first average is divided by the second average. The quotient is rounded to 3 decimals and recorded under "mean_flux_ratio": 0.955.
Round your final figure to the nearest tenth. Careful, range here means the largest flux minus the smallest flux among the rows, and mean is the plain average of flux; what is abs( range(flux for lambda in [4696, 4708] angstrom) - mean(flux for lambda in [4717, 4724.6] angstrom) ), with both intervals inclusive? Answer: 9.9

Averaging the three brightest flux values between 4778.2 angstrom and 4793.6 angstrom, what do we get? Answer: 11.29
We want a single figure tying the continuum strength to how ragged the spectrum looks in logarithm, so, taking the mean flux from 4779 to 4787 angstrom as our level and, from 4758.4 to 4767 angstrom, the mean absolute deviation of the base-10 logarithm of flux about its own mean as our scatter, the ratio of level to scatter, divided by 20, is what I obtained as 178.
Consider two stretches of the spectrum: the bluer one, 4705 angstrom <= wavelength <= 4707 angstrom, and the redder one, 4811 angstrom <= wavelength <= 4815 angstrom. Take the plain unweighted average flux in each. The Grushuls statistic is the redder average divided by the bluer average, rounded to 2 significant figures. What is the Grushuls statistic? 0.96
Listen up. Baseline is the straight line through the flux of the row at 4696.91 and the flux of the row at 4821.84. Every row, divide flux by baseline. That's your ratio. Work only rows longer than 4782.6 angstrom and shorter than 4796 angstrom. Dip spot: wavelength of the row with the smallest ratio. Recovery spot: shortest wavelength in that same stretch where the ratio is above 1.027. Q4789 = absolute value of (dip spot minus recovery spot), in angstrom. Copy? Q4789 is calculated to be 1.1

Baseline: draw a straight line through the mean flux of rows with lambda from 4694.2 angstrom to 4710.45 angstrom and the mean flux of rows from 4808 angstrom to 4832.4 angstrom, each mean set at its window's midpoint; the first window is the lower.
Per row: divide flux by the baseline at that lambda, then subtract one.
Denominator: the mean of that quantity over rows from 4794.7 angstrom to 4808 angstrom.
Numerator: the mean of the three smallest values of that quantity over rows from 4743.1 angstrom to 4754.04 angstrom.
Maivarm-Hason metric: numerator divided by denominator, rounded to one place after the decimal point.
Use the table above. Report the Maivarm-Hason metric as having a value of -1.0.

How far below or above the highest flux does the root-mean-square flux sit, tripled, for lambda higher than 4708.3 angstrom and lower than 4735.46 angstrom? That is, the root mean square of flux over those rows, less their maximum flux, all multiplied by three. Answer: -1.56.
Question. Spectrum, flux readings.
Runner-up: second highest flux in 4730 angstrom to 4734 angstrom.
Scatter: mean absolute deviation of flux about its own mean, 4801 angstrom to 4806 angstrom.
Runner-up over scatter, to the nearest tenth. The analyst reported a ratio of 44.2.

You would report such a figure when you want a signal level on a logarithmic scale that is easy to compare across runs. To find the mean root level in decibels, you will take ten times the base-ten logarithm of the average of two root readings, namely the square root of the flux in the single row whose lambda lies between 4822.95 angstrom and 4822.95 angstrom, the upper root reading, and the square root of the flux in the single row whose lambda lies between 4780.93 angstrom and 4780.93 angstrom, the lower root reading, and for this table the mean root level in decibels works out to 5.18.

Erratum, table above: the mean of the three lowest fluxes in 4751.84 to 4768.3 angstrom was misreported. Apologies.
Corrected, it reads 10.6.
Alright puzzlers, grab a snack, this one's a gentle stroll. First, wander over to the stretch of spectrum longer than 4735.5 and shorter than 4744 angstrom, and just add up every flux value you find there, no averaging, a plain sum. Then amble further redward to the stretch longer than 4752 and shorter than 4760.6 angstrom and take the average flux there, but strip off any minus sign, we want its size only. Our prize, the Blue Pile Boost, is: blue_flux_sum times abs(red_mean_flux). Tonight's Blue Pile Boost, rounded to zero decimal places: 932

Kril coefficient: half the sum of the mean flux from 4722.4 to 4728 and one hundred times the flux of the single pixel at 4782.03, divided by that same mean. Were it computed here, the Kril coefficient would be 51.3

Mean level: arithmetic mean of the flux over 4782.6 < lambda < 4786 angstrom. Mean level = 10.6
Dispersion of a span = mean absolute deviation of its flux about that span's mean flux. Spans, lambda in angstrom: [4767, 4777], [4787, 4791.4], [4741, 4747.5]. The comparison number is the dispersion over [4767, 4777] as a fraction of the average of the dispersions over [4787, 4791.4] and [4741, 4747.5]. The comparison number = 1.18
